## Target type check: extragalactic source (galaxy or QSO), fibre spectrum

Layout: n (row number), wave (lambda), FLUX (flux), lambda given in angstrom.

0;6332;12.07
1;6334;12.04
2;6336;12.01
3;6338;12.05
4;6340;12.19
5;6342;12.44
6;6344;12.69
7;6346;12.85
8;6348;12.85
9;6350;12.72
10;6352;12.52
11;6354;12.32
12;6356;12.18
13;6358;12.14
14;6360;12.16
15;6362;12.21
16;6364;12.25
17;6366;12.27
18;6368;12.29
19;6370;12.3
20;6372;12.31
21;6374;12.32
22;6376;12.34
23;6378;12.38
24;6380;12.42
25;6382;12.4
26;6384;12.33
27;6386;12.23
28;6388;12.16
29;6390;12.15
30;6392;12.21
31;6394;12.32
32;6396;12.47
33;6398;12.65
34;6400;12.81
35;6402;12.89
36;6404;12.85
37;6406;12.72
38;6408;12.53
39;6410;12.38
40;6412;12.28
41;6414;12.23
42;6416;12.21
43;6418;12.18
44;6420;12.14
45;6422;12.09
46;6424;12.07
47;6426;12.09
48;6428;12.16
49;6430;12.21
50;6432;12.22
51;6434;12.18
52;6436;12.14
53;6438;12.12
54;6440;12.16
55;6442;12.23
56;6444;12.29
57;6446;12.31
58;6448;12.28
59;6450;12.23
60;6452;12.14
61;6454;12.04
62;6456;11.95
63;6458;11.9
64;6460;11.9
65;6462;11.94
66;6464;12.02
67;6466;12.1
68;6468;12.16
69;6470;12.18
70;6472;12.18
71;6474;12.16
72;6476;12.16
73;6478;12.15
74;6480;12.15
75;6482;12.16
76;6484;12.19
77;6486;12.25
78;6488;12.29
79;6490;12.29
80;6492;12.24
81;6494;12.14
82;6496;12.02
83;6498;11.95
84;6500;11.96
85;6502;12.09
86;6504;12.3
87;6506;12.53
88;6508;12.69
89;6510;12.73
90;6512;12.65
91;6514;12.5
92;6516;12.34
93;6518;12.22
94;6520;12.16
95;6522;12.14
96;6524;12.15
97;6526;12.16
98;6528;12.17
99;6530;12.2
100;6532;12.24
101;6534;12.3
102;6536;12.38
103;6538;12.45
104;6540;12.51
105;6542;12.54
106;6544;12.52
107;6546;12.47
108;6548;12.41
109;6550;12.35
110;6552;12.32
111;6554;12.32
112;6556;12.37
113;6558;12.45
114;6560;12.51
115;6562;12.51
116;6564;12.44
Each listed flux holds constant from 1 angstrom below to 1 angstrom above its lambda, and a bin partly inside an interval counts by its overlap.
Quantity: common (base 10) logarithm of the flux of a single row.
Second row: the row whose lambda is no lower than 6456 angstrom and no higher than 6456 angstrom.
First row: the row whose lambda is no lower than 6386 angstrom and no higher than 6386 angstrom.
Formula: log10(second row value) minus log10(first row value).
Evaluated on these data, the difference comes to -0.010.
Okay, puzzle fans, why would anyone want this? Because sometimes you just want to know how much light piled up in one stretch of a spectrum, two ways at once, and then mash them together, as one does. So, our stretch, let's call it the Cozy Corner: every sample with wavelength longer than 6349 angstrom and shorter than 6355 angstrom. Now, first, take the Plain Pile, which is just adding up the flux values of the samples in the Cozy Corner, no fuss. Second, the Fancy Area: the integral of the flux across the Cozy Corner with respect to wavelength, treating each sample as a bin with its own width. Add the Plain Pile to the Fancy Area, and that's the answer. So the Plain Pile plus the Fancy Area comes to 112.7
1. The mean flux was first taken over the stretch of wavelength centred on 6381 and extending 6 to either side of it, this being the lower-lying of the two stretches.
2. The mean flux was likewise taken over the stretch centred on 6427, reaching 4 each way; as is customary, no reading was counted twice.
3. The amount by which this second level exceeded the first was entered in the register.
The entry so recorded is -0.2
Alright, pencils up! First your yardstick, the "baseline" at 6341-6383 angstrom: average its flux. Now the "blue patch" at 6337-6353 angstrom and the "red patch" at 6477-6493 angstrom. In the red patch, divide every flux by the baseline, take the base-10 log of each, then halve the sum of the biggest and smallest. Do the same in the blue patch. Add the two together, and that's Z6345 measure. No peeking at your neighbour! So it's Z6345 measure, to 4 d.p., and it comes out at -0.0047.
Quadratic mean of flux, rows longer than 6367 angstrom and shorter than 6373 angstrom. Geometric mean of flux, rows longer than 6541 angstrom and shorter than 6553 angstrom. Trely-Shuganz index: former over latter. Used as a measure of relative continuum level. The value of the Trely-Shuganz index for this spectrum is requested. 0.99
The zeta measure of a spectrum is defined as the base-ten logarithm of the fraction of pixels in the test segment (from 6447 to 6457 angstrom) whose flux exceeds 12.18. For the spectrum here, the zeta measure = -0.40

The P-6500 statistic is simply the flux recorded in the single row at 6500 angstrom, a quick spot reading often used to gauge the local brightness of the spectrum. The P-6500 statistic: 11.96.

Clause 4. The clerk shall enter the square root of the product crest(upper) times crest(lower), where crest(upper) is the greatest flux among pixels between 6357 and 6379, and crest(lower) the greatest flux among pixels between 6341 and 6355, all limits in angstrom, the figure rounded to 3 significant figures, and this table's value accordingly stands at 12.6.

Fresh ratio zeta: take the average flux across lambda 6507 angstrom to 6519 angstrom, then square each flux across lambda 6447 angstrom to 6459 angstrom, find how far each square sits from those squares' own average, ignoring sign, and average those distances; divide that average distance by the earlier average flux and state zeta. 0.24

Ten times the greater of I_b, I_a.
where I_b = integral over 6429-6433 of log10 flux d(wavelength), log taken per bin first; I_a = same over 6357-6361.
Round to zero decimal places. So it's 43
